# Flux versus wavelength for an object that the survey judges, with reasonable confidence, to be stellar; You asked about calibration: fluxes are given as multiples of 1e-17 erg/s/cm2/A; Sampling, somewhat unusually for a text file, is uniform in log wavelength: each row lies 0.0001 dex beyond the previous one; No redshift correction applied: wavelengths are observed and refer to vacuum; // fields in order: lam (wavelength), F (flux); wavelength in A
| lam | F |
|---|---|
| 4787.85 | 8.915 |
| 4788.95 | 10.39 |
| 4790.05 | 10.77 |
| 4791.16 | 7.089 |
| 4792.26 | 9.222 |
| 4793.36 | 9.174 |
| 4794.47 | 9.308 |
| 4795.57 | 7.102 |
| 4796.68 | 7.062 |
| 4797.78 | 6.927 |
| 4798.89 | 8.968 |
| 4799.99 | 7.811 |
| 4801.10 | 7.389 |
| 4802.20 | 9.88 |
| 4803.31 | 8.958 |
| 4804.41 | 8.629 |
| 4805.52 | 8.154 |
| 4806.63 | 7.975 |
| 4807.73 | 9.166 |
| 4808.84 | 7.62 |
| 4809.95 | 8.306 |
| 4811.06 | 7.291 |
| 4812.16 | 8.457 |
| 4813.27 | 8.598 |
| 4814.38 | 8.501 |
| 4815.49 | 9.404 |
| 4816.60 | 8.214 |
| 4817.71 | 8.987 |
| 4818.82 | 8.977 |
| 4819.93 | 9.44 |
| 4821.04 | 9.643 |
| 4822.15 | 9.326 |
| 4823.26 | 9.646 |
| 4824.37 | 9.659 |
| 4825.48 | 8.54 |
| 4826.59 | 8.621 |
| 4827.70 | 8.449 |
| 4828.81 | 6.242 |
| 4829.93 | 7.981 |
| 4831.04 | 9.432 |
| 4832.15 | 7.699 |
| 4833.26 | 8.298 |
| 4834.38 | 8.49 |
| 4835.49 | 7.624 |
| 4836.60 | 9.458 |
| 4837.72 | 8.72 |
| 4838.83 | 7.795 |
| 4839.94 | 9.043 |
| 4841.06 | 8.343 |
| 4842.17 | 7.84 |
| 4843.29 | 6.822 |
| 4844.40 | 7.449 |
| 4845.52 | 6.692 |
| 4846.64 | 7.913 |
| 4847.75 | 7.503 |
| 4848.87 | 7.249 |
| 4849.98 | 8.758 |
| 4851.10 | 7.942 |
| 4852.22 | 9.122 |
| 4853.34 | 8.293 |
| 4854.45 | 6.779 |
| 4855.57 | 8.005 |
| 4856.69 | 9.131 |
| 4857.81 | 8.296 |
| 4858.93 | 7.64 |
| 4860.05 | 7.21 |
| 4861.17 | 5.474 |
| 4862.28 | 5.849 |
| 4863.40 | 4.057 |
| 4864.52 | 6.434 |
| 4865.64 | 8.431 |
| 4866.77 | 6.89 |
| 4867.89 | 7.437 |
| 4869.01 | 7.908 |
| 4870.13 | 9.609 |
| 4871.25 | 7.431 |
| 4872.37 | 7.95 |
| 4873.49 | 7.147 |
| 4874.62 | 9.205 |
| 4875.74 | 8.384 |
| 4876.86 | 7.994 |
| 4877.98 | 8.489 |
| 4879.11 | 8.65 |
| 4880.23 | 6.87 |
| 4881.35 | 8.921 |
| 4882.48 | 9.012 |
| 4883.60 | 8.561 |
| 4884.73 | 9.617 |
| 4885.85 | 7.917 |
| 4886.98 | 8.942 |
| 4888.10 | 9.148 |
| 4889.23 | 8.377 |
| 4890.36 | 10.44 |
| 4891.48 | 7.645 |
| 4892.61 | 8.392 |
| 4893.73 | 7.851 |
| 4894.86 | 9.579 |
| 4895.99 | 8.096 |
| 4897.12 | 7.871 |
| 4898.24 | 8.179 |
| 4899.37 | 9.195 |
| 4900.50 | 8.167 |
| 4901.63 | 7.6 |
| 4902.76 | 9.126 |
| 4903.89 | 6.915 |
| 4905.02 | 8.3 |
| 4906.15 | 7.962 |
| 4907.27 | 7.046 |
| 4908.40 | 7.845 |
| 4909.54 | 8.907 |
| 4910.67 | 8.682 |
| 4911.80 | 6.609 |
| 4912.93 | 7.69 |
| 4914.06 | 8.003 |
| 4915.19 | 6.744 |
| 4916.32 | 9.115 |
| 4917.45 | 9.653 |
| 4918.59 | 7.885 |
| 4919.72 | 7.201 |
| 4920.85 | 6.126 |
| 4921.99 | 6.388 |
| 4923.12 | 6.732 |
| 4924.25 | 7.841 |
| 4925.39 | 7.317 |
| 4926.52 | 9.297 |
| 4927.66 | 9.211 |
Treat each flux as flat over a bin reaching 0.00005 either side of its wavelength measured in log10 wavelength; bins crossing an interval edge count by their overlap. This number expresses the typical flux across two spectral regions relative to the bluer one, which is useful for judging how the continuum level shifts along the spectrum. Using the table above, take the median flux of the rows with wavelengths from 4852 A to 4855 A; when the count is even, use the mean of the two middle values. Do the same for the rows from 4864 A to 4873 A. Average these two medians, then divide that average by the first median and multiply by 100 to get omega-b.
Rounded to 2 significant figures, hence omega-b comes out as 96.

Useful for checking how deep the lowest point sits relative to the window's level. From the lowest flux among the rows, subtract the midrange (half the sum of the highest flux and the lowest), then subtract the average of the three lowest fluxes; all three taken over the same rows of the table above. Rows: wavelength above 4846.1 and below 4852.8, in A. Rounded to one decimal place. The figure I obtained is -8.5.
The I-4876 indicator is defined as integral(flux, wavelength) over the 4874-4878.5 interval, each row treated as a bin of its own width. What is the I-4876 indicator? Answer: 38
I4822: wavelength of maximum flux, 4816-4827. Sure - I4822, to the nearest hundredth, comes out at 4824.37 A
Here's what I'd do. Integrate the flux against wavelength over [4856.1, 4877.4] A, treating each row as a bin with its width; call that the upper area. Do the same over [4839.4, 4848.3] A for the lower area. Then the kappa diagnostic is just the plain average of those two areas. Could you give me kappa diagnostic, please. 114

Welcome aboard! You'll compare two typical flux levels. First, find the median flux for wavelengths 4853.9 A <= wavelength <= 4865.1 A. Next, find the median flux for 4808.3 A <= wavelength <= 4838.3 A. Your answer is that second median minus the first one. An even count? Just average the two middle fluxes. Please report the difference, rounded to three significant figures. 1.55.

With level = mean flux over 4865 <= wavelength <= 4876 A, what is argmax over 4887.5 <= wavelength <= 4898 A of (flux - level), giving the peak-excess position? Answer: 4890.36 A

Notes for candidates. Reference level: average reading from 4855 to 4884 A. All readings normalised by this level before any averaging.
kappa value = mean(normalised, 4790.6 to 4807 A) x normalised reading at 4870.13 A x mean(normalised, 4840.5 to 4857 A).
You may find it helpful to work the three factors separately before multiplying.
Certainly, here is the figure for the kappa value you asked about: 1.35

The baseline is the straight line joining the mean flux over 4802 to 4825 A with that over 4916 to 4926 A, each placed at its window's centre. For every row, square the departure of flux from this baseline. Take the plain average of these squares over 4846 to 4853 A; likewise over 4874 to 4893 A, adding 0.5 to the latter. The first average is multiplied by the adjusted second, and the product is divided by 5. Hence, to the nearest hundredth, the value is 0.17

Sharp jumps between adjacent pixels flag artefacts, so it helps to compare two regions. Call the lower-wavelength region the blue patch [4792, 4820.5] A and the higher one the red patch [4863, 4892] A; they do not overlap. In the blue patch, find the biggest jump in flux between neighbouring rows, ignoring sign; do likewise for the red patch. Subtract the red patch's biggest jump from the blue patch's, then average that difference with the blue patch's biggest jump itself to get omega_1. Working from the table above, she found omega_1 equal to 1.1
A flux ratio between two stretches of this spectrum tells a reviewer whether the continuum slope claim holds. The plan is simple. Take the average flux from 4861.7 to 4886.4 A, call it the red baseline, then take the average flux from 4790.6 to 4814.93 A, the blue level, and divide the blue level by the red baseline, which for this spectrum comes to 1.05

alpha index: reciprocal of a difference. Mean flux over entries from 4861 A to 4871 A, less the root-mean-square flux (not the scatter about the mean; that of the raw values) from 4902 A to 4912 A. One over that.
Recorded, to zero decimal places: -1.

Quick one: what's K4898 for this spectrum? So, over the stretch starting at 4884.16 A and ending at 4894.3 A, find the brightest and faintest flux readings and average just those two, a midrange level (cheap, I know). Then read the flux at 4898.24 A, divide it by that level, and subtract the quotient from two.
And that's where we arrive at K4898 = 1.10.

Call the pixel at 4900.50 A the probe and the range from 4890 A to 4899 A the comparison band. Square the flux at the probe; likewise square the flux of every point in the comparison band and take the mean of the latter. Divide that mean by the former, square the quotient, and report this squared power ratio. 1.2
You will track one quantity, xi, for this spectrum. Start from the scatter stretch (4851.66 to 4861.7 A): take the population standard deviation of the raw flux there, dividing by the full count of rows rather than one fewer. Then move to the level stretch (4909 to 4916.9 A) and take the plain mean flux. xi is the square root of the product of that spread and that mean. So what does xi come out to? 2.96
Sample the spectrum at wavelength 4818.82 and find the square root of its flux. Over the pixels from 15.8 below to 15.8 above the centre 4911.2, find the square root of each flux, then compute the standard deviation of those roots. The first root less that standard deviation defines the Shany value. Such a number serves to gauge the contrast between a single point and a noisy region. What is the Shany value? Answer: 2.83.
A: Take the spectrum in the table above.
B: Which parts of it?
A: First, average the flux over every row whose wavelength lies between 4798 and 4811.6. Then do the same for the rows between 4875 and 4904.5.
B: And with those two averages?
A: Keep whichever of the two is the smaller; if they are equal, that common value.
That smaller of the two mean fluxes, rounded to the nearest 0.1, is 8.3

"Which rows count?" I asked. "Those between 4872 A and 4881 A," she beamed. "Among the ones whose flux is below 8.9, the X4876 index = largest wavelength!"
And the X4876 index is 4880.23 A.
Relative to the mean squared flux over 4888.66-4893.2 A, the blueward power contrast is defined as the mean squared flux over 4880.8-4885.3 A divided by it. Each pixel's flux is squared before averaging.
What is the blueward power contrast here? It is 1.1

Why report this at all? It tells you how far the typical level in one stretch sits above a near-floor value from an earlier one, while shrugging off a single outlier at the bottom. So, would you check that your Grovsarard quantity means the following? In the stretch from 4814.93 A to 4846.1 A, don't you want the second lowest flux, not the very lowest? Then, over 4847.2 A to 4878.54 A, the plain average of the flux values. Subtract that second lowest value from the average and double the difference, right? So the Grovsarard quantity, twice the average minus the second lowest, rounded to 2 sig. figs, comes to 1.9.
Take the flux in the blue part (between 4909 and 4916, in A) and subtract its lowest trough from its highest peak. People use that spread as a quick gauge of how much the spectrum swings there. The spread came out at 2.3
